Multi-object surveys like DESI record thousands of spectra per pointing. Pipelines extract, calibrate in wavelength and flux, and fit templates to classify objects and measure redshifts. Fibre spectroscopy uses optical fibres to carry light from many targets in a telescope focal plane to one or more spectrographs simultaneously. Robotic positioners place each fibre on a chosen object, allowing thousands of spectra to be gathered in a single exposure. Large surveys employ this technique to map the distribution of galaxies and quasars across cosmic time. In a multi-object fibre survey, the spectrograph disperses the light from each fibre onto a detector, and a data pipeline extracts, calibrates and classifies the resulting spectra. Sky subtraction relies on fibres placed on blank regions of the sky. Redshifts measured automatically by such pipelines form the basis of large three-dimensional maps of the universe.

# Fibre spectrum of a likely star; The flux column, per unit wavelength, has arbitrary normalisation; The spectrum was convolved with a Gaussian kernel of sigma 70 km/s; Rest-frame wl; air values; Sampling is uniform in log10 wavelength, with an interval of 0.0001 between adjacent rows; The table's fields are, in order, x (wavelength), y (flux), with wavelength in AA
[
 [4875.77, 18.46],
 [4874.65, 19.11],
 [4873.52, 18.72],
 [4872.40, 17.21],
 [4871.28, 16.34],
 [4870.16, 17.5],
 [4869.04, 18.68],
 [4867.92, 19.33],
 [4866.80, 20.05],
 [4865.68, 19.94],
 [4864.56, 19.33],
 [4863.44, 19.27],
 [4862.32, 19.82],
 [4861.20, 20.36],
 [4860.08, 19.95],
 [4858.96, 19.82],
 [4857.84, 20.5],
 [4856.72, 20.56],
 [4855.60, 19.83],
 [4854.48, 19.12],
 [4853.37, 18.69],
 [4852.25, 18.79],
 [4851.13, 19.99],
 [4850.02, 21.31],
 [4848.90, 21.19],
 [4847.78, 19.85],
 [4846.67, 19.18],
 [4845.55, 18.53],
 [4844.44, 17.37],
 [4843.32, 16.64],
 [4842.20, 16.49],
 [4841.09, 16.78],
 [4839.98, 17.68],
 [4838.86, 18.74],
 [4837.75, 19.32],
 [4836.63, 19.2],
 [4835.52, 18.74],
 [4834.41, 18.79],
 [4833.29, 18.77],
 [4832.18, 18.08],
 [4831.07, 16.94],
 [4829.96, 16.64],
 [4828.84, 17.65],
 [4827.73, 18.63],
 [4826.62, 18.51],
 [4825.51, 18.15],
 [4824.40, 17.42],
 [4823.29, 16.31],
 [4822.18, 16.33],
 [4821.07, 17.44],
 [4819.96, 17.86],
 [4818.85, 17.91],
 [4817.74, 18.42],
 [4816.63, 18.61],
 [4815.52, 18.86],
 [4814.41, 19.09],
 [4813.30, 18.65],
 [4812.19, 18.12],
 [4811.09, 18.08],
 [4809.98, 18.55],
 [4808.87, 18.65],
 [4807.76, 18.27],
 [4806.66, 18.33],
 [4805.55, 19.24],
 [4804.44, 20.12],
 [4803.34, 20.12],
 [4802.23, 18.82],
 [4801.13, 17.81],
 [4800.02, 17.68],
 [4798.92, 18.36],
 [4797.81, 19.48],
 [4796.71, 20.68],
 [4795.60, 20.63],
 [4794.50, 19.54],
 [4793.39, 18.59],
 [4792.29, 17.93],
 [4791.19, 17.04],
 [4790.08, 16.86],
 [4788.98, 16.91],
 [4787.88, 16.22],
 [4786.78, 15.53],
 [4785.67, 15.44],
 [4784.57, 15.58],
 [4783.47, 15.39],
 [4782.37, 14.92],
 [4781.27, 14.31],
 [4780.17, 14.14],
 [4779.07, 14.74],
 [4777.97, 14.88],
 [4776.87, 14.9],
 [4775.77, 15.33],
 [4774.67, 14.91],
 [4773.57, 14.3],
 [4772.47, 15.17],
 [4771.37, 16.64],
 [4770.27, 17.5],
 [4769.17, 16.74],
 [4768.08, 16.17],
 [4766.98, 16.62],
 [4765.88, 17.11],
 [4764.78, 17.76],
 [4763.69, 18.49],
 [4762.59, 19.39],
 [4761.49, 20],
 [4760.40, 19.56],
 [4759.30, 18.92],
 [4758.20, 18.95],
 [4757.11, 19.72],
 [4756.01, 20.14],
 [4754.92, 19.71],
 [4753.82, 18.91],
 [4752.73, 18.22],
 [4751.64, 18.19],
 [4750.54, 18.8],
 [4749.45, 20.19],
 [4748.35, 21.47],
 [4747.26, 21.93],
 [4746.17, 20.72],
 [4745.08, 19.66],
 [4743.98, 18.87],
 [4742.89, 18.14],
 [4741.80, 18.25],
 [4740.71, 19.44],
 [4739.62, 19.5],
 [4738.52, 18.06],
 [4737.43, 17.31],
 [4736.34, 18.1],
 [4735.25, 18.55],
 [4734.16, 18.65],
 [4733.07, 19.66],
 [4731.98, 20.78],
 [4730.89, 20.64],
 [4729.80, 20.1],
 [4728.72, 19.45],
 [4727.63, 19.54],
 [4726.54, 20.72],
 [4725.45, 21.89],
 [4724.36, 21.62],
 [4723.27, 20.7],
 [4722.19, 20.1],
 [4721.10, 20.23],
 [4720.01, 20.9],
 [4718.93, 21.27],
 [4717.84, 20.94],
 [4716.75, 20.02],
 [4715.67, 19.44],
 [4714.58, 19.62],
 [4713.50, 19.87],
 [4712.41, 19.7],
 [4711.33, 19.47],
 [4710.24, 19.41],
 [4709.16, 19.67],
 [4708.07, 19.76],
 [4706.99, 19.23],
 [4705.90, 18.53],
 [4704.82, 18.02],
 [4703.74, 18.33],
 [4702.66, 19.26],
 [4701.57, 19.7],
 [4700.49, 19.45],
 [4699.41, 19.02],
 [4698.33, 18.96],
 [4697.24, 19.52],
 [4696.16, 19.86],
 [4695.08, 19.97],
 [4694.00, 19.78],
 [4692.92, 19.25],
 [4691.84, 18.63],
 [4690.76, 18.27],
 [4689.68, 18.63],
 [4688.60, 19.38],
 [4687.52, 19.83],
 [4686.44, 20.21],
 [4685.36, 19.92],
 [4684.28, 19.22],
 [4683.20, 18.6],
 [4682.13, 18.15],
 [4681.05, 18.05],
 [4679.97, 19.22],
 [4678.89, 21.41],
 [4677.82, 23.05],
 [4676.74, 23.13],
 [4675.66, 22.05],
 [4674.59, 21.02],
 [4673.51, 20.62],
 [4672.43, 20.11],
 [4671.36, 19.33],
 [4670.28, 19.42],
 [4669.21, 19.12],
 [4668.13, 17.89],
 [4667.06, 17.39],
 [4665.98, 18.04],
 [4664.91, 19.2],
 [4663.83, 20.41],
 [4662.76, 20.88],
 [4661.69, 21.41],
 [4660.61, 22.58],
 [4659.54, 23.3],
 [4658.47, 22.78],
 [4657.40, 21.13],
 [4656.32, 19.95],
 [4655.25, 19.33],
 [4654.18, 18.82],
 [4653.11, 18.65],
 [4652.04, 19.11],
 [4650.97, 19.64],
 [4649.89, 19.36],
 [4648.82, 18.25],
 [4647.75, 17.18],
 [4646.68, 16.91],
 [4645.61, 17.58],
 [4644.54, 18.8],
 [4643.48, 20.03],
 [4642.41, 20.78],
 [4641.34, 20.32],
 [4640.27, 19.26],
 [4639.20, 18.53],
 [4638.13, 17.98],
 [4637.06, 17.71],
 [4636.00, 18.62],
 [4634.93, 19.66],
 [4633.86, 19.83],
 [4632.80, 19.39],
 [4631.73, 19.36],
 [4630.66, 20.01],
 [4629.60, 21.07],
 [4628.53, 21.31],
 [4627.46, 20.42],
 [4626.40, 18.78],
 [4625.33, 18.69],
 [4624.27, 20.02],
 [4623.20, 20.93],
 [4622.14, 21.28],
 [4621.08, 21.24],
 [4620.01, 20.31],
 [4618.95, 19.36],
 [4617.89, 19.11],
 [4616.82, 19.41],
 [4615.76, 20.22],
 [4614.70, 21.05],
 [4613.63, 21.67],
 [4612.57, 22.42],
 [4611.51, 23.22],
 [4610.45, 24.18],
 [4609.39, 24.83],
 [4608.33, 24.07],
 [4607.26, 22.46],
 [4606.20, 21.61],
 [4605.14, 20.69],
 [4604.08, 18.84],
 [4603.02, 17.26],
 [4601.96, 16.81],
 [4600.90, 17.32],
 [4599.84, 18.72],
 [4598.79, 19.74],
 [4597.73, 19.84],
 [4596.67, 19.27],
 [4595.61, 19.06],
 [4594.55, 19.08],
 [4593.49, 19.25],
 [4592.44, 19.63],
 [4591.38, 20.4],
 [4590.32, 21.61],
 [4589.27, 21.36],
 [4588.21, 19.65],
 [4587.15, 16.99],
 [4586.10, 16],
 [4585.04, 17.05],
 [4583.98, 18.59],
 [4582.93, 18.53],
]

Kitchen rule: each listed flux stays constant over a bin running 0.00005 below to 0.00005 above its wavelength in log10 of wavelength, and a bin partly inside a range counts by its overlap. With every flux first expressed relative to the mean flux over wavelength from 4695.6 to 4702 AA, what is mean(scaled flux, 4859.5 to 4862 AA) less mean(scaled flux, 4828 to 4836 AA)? 0.11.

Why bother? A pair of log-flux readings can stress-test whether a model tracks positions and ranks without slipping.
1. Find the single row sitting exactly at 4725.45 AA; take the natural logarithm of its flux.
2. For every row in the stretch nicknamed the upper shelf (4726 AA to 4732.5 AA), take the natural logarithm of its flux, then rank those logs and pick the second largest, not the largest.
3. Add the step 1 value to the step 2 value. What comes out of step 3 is 6.12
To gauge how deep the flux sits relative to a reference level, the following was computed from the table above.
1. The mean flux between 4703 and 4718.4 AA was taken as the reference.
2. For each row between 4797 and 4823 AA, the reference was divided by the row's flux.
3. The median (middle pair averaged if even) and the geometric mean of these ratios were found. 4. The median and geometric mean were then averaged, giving 1.05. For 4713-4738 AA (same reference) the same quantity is 0.97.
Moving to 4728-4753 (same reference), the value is 1.00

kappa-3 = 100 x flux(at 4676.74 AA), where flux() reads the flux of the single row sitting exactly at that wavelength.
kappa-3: 2313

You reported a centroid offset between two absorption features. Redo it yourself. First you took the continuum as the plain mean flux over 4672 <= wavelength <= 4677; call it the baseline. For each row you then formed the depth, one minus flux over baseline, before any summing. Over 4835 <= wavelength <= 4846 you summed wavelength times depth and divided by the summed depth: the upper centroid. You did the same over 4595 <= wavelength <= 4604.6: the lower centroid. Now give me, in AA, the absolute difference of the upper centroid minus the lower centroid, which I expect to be 240.6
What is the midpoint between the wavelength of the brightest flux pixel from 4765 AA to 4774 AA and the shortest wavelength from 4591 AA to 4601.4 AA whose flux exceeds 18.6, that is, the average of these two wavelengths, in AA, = 4680.8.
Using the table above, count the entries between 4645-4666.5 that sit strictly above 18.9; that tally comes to 13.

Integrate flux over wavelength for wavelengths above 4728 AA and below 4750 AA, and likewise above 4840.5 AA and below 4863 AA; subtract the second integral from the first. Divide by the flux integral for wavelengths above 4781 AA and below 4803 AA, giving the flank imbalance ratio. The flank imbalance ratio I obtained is -0.01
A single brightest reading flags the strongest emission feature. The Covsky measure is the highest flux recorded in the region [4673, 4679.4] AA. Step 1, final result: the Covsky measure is 23.13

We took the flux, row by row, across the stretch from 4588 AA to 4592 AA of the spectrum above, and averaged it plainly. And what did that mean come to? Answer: 20.8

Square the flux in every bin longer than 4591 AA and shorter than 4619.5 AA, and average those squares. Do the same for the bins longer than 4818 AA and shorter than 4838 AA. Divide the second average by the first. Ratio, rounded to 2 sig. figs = 0.77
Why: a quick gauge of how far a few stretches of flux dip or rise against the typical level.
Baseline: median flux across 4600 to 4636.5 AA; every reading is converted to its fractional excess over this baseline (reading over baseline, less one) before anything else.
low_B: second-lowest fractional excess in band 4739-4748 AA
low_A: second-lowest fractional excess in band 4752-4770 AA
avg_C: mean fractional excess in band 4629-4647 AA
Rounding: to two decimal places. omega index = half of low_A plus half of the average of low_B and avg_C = -0.13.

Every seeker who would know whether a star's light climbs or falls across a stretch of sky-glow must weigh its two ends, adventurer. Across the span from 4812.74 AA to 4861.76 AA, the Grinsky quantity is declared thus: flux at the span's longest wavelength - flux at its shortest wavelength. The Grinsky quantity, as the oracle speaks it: 1.7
